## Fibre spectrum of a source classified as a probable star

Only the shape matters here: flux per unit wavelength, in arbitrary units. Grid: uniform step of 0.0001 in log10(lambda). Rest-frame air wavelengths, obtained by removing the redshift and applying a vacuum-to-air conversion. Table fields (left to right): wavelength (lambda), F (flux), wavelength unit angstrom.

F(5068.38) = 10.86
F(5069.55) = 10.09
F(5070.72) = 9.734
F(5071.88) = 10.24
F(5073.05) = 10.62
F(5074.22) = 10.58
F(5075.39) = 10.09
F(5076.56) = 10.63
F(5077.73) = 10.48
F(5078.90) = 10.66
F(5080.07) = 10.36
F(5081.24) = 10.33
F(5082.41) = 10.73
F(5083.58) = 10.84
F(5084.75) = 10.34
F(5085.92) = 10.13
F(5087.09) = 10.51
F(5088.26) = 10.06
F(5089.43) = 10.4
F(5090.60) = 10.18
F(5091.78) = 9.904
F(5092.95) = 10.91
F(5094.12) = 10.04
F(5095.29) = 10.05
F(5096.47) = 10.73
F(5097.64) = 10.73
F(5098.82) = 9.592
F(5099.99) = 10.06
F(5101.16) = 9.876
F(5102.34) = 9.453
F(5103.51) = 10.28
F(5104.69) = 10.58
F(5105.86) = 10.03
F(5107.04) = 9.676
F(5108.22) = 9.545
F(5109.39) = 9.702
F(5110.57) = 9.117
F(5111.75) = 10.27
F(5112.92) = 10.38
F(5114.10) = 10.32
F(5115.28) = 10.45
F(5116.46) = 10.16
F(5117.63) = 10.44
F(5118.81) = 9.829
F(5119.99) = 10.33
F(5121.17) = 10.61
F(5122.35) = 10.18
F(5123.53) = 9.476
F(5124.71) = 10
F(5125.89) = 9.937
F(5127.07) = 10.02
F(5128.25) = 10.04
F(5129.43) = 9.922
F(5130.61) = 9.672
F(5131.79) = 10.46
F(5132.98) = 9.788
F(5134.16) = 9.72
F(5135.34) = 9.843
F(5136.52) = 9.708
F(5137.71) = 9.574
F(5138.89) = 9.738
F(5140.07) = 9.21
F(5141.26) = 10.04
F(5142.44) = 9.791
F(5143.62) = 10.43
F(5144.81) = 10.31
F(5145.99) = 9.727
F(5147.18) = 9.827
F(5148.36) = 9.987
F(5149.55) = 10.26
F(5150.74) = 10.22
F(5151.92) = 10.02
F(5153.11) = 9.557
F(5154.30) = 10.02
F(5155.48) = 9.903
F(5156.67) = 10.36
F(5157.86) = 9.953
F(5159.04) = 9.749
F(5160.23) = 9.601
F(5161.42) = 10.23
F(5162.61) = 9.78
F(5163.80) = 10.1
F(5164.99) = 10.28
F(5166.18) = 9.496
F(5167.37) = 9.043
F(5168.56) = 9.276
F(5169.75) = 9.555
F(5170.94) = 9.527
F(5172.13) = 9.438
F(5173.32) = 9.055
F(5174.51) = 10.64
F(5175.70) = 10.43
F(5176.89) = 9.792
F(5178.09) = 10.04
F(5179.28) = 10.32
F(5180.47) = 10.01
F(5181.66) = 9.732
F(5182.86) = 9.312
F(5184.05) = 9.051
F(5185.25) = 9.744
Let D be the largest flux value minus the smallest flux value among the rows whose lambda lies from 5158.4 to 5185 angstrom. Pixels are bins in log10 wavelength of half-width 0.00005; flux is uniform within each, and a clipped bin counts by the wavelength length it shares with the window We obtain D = 1.60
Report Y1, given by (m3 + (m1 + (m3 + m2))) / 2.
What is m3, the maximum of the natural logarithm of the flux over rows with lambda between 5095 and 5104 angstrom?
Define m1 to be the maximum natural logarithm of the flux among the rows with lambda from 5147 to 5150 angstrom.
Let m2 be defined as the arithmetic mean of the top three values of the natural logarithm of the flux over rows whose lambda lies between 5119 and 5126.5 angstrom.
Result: 4.707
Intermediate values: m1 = 2.33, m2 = 2.34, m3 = 2.37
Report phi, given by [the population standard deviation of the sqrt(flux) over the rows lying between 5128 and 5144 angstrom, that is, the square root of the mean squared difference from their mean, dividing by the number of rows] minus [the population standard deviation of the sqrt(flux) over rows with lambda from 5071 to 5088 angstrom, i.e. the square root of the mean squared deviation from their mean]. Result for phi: 0.016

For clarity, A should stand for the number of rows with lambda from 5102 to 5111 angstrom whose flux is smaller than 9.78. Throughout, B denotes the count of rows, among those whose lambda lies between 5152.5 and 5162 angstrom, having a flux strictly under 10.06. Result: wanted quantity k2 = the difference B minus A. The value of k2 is 1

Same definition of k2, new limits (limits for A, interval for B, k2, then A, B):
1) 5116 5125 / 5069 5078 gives 0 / 1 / 1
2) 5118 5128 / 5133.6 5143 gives 7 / 1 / 8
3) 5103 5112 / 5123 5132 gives 3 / 4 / 7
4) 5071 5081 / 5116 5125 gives 3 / 0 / 3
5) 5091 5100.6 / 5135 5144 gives 6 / 1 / 7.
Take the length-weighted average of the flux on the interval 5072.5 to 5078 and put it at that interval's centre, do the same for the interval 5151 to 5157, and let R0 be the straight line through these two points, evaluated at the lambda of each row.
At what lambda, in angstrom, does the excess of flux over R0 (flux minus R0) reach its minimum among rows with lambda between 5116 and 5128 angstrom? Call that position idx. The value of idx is 5123.53 angstrom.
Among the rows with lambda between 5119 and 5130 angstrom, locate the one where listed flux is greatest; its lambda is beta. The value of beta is 5121.17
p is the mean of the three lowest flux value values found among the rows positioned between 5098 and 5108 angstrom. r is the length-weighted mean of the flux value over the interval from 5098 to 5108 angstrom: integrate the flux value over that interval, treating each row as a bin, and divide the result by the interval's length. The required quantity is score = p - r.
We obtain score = -0.37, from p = 9.6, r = 9.9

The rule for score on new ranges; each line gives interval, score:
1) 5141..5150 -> -0.27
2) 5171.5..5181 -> -0.54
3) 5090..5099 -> -0.45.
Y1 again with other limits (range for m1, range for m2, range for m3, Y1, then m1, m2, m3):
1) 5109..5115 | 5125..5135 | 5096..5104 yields 4.703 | 2.34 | 2.32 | 2.37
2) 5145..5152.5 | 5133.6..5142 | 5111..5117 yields 4.656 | 2.33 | 2.29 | 2.35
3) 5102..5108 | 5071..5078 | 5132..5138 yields 4.647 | 2.36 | 2.36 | 2.29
